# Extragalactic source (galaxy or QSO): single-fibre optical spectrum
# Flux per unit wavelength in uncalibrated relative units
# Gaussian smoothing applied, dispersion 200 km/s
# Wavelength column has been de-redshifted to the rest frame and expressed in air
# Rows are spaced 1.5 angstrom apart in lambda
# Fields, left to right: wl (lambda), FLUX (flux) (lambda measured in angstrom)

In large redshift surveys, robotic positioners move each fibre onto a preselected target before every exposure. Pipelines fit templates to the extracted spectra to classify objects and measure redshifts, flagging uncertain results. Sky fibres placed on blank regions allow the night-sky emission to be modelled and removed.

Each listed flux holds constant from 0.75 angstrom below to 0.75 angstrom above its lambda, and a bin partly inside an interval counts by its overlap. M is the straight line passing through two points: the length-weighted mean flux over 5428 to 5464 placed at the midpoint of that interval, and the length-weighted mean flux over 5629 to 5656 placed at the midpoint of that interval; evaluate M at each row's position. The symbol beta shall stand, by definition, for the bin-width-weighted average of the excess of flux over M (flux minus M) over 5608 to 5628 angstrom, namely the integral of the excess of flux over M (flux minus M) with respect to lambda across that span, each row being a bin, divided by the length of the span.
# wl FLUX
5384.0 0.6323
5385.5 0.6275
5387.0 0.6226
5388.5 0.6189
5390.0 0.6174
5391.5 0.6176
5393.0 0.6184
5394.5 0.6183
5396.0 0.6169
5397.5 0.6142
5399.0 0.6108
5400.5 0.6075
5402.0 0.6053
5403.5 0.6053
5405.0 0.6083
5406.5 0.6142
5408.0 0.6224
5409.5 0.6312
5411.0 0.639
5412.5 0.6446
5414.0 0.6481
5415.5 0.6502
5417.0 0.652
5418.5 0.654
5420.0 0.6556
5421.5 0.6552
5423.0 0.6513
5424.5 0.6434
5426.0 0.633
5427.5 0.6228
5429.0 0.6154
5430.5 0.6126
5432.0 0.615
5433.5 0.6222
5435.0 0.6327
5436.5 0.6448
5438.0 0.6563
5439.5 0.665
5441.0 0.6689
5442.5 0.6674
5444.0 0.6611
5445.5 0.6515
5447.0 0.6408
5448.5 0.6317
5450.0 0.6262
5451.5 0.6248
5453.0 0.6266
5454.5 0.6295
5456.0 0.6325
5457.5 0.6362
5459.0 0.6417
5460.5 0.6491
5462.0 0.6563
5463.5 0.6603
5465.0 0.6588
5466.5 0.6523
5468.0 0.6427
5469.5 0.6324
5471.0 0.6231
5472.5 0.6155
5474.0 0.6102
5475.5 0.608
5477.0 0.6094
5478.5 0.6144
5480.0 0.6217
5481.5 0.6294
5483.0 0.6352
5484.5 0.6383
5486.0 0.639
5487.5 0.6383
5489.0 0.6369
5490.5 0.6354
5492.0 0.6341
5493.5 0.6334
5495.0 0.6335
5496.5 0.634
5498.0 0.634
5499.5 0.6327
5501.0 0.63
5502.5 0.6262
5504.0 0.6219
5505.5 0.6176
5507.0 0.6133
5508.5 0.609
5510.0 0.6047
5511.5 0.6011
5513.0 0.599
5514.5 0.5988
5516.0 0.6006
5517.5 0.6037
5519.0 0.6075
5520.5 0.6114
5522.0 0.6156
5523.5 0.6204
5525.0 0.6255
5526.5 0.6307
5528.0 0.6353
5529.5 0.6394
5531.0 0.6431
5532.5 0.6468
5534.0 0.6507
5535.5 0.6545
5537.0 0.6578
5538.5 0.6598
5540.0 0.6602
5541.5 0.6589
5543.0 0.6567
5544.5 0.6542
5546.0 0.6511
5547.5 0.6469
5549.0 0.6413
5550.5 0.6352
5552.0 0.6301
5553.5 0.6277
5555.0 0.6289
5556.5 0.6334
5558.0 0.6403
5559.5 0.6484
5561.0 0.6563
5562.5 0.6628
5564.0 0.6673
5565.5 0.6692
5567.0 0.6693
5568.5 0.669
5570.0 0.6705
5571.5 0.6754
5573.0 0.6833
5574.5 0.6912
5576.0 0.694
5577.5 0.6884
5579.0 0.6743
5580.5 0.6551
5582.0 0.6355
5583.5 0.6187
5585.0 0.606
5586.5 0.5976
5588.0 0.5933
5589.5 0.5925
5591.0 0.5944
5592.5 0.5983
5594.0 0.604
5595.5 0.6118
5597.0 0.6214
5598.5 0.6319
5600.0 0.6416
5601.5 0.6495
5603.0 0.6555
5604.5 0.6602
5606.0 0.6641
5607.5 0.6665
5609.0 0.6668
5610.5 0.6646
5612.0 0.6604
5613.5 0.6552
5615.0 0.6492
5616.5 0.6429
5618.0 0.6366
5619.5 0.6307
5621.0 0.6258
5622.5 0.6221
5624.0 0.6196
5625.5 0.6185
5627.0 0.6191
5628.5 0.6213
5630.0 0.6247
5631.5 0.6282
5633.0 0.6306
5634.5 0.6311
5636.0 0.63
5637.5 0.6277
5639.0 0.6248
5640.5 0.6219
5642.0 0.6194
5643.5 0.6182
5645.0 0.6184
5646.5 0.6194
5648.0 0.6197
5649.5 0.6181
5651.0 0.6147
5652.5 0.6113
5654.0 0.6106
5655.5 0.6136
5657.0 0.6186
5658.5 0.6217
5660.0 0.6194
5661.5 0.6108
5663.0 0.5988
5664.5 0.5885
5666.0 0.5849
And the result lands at 0.016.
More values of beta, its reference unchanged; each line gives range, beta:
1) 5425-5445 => -0.001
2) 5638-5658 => -0.003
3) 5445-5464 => -0.001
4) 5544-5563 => 0.013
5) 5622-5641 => 0.002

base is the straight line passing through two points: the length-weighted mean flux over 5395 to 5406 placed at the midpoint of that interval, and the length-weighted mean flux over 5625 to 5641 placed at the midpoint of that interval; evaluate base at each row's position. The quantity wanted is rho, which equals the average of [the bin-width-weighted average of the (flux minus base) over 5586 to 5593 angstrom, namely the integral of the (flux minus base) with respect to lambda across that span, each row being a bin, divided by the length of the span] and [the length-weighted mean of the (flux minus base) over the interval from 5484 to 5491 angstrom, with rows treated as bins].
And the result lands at 0.00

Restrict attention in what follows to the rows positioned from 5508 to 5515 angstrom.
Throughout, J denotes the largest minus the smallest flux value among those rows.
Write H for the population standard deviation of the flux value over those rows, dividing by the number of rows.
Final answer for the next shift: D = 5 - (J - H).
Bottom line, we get 4.99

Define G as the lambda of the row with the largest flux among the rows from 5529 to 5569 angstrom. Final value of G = 5567.0 angstrom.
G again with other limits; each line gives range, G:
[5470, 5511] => 5486.0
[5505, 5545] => 5540.0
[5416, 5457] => 5441.0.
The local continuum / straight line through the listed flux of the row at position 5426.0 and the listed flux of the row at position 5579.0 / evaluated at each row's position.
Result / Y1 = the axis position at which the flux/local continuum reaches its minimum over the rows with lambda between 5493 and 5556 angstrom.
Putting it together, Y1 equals 5514.5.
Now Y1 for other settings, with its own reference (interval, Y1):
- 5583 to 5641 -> 5589.5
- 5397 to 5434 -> 5403.5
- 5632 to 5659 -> 5654.0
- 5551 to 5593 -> 5589.5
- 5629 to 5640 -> 5639.0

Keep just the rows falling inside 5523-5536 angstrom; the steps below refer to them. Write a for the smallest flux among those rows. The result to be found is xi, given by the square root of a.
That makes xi 0.788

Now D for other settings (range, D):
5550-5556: 5.00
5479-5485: 4.99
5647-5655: 4.99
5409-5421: 4.98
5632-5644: 4.99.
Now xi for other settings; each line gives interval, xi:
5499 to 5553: 0.774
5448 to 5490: 0.780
